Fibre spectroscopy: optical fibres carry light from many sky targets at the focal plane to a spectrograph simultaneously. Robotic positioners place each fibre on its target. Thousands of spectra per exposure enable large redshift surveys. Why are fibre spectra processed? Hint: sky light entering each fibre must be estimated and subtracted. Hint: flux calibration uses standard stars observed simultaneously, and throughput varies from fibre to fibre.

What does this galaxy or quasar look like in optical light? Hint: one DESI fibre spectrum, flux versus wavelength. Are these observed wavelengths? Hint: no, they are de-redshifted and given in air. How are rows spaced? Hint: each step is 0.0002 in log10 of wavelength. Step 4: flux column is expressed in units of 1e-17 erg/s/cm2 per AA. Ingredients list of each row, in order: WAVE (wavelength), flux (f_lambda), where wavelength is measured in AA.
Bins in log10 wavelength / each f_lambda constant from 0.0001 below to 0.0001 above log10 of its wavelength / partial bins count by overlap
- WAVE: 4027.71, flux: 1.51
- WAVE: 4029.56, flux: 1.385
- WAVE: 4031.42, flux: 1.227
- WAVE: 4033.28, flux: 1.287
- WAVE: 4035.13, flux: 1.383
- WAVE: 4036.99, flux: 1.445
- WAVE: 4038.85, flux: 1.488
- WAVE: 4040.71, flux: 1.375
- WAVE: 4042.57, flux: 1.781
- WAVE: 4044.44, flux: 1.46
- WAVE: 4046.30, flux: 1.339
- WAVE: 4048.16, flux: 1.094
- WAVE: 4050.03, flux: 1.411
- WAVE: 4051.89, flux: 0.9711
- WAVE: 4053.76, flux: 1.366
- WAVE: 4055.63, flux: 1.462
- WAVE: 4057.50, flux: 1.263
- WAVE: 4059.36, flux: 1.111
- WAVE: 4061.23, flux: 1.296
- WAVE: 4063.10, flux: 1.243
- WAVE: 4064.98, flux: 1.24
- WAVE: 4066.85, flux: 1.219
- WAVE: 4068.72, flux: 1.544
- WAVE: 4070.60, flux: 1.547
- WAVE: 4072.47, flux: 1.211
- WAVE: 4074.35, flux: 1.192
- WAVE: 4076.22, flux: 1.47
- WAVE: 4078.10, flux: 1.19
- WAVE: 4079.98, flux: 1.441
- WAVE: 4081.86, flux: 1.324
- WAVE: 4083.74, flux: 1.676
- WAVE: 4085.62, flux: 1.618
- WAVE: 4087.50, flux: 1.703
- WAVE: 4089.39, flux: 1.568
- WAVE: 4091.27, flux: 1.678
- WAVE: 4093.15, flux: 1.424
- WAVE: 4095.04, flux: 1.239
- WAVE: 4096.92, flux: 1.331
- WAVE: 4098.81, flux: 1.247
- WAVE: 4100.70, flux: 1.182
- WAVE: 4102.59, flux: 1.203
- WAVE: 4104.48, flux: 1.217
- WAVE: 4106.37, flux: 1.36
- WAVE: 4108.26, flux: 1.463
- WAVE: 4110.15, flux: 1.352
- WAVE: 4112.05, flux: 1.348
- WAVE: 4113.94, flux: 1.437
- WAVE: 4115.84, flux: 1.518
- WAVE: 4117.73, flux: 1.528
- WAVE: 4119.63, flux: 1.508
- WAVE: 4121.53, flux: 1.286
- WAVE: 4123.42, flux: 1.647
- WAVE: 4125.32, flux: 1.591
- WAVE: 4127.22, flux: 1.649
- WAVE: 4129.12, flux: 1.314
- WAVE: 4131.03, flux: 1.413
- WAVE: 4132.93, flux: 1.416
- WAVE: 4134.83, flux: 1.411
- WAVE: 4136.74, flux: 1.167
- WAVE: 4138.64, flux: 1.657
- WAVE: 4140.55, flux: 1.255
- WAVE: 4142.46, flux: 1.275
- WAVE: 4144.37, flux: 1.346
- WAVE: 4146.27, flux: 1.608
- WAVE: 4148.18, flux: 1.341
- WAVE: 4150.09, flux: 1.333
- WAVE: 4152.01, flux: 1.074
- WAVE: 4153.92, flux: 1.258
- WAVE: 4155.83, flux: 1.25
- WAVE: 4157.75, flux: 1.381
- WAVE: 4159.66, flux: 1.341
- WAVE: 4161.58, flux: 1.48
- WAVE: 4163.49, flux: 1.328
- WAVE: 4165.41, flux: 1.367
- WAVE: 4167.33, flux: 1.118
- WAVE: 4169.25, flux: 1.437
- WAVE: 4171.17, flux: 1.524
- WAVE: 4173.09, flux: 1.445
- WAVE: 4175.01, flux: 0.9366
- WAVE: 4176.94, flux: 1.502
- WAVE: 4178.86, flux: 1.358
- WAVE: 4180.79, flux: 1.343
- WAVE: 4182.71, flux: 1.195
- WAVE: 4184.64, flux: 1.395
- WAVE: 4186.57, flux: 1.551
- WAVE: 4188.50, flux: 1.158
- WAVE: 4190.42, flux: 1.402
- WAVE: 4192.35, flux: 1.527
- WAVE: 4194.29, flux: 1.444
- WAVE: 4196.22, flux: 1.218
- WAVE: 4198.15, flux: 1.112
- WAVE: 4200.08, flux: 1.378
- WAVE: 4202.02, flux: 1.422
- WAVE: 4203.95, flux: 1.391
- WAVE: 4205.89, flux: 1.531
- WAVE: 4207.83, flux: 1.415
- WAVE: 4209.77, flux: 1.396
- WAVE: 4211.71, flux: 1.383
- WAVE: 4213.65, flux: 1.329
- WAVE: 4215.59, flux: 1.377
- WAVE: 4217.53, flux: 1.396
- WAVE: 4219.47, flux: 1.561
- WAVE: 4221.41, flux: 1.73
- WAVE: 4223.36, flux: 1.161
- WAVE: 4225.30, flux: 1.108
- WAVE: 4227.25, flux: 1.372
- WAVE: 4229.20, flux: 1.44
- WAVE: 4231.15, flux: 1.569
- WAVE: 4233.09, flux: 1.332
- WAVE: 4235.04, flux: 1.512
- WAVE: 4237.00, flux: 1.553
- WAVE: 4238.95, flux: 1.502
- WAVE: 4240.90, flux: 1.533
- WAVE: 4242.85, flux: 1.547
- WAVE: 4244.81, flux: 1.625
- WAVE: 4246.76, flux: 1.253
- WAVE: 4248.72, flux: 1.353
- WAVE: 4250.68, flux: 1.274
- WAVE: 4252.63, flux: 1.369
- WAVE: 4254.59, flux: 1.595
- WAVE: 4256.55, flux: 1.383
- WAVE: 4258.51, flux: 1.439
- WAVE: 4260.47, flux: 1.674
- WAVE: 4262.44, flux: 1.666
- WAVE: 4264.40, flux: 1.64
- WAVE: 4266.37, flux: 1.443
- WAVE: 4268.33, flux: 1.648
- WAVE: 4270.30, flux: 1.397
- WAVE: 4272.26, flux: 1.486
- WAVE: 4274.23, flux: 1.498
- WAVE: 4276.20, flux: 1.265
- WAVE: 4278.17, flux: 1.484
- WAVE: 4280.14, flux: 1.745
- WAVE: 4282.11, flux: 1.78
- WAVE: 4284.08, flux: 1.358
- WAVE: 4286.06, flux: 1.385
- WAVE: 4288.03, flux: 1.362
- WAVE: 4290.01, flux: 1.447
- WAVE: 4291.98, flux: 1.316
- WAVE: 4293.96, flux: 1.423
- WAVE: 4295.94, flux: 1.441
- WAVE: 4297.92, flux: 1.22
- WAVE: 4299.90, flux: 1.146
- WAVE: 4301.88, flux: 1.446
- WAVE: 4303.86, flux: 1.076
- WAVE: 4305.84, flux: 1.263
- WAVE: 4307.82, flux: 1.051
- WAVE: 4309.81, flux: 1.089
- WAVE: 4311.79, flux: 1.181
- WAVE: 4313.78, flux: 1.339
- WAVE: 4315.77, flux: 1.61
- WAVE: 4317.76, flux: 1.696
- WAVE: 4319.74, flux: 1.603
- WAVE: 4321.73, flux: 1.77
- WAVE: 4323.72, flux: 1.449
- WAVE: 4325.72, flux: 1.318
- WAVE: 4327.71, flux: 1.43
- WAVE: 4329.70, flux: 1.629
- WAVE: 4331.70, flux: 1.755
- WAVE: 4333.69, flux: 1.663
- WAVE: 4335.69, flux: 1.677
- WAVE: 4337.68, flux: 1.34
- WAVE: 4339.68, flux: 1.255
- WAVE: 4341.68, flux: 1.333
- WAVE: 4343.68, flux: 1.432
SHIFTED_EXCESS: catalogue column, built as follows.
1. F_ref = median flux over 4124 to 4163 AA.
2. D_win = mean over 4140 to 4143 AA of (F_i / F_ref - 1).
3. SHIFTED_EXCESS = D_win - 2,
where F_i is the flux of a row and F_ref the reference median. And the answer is -2.06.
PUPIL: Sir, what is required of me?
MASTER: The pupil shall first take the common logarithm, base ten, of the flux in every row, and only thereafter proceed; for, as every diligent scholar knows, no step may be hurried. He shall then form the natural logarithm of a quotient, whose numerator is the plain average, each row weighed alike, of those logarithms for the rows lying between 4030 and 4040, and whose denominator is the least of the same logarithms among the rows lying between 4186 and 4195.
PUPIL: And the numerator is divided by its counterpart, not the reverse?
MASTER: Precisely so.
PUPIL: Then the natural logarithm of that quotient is 0.7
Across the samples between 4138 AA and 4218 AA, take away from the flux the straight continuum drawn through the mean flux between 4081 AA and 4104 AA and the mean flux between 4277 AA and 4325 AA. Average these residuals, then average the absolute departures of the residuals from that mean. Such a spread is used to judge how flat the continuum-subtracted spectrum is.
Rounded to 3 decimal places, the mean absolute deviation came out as 0.106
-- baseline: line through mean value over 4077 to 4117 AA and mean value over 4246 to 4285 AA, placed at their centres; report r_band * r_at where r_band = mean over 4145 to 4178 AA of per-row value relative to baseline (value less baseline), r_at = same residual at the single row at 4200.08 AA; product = 0.008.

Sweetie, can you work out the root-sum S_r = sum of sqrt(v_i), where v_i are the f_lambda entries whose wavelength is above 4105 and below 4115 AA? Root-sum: 5.9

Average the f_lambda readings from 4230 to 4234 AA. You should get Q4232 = 1.45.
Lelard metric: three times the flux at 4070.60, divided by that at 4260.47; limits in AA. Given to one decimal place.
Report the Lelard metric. 2.8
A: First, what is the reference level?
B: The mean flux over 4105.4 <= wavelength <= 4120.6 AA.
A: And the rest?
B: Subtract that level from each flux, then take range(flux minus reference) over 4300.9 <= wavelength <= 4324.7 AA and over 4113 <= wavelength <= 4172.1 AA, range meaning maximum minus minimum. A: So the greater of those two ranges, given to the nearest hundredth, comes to 0.72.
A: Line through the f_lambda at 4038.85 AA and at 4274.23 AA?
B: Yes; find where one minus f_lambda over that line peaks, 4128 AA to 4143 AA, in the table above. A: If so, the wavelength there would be 4136.74 AA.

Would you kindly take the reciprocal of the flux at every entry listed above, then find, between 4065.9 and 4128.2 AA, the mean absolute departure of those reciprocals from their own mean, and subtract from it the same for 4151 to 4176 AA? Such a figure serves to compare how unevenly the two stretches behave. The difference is -0.014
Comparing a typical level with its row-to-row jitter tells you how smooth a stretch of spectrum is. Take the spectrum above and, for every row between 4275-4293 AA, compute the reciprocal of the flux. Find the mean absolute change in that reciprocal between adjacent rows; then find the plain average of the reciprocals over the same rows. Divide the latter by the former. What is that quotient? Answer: 10.2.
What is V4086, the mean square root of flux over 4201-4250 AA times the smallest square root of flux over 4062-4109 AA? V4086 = 1.30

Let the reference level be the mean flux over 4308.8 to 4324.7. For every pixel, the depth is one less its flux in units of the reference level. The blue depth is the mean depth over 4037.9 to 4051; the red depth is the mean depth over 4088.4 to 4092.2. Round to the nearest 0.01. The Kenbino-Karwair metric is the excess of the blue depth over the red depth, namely 0.14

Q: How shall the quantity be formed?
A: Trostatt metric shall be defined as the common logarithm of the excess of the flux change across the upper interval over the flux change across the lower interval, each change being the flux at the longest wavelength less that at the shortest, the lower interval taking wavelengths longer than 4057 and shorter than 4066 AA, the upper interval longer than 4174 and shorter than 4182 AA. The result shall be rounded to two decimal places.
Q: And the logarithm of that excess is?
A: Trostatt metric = -0.37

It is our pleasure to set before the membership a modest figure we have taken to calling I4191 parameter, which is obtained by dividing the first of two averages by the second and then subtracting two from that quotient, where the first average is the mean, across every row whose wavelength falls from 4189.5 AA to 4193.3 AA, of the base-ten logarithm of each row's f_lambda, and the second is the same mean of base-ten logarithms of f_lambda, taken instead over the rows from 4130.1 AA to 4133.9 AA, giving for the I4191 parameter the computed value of -0.9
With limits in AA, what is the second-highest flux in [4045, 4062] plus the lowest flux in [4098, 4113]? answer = 2.59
